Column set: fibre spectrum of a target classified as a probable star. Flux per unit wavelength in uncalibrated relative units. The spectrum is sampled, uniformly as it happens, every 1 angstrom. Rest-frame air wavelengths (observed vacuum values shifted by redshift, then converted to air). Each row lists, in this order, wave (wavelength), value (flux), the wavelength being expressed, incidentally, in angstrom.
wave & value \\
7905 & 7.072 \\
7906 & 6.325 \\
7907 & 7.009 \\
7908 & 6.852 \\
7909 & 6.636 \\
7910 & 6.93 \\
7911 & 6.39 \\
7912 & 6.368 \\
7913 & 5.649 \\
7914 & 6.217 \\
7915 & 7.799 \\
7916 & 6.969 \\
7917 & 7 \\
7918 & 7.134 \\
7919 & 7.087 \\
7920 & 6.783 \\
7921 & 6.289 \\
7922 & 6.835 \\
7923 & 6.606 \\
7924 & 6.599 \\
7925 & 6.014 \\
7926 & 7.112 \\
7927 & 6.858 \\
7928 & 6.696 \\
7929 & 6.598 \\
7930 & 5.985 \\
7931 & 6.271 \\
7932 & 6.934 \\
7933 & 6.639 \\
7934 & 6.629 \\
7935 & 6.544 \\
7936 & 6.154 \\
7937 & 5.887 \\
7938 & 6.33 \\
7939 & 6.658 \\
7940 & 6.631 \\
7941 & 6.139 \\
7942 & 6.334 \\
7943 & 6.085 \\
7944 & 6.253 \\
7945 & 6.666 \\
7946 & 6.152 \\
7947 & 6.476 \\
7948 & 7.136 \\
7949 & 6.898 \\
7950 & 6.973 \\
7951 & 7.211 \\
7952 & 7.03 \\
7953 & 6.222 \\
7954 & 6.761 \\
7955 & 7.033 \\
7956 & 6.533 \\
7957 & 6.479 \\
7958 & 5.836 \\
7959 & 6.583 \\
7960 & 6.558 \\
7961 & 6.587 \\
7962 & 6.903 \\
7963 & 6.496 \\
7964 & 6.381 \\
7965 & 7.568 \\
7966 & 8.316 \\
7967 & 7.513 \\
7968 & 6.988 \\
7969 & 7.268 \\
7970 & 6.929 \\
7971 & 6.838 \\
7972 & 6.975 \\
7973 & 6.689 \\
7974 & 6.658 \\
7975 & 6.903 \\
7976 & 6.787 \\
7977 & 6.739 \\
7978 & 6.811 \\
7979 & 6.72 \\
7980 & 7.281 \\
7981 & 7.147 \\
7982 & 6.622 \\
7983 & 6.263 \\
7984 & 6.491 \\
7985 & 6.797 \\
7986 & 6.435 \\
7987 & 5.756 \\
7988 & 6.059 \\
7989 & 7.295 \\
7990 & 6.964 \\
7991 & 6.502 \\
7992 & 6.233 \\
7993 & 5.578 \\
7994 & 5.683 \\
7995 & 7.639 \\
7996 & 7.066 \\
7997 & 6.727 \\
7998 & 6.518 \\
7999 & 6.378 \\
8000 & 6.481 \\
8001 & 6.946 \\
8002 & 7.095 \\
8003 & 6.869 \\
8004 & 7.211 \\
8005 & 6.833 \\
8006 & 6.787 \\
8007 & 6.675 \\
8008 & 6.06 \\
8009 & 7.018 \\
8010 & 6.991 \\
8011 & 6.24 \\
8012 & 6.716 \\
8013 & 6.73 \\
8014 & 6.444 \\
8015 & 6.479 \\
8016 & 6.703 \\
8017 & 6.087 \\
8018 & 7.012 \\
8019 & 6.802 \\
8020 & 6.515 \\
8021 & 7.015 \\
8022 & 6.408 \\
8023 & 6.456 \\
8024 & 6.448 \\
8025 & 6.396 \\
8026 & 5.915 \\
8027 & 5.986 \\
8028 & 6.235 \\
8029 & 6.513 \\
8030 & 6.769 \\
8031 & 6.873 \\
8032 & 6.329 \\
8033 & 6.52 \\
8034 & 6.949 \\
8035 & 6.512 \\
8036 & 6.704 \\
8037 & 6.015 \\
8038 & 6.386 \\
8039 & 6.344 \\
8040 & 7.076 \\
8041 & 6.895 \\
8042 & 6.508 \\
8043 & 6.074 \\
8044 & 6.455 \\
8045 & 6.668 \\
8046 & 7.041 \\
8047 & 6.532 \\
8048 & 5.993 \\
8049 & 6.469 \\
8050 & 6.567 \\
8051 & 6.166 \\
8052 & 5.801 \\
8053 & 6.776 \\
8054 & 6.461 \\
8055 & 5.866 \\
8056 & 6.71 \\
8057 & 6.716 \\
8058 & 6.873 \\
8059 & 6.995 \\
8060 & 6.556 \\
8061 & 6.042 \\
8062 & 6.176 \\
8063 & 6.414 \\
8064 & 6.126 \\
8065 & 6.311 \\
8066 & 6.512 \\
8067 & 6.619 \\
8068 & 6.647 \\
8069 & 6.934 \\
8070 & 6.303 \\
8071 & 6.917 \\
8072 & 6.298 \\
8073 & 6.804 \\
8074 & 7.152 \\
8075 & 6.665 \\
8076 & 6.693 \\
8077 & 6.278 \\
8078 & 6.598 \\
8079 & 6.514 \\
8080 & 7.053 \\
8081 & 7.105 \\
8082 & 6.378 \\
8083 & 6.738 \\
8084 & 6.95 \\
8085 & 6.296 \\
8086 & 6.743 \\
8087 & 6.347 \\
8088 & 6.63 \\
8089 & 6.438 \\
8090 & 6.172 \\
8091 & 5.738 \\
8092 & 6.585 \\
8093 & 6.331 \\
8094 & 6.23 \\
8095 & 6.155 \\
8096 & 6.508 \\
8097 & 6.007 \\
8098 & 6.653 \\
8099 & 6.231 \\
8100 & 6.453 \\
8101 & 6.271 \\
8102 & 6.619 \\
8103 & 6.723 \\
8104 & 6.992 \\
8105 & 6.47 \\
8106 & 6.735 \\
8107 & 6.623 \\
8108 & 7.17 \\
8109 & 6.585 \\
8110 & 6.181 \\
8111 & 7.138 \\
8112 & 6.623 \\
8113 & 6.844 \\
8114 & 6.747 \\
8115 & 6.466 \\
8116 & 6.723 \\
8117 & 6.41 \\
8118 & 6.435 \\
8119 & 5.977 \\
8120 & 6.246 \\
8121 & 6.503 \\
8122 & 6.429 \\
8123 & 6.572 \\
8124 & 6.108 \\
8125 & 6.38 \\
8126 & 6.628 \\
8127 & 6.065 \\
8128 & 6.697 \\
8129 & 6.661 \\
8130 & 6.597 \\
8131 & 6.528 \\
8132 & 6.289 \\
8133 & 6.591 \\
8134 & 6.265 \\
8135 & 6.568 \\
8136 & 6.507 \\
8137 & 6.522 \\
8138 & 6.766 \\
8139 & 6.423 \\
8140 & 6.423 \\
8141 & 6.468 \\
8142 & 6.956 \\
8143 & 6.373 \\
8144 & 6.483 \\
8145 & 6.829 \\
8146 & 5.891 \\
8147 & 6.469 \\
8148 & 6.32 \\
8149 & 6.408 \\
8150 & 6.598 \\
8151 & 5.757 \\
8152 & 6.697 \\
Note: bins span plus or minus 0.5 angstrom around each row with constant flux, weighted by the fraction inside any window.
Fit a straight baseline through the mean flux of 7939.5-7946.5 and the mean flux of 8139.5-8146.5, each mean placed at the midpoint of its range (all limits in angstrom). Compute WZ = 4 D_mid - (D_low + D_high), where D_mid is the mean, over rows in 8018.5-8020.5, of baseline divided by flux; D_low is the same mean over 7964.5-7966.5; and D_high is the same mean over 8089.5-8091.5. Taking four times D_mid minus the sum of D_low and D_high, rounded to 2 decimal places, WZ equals 1.95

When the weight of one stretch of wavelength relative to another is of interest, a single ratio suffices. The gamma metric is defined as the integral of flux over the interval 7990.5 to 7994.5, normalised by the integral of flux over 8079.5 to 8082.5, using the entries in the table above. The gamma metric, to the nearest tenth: 1.2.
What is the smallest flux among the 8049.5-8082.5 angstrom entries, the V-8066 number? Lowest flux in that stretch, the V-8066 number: 5.801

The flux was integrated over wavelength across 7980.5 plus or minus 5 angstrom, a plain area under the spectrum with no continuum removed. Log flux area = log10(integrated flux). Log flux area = 1.83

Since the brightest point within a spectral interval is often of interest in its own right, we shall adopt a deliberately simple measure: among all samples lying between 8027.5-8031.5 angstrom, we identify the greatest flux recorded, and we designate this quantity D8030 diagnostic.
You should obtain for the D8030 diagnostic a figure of 6.873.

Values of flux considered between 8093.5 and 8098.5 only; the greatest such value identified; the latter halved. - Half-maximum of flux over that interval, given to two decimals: 3.33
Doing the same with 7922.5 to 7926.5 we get 3.56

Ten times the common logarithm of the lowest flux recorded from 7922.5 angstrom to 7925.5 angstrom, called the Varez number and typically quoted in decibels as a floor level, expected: 7.79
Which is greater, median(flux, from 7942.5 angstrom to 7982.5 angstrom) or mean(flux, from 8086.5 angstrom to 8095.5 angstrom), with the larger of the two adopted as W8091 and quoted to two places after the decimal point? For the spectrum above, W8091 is 6.77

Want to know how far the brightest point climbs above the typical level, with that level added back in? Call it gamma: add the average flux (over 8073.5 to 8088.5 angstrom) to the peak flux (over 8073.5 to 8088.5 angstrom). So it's 13.83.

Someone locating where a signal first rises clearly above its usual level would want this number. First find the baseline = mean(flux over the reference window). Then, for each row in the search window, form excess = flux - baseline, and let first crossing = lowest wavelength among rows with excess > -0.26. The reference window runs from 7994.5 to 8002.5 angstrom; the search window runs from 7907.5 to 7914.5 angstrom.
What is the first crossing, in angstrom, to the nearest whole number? 7908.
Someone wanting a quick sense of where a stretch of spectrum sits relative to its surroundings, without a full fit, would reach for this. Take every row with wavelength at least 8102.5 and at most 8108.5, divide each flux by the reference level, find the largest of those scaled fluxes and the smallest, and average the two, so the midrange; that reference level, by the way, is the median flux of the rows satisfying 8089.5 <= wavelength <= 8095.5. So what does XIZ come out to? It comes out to 1.10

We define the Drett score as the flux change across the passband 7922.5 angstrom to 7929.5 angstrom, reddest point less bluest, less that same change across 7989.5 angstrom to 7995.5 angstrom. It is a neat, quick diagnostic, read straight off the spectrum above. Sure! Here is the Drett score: -0.68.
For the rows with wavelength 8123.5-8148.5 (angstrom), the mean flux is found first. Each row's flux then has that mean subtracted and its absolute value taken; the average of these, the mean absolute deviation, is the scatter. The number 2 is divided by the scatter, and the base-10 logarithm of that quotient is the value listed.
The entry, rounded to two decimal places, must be 1.06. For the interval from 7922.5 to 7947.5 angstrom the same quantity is 0.87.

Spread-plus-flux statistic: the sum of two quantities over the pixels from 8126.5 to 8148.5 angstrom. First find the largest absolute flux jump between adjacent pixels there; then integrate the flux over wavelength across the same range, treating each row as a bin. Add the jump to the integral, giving 144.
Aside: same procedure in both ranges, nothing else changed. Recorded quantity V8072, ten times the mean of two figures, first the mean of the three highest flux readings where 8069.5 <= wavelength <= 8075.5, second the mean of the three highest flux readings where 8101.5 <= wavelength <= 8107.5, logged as 68.9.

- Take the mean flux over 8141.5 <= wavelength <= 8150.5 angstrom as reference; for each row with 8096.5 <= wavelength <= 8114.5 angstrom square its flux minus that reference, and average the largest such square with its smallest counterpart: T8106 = 0.24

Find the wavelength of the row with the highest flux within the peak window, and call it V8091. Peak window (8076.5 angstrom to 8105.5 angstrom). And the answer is 8081 angstrom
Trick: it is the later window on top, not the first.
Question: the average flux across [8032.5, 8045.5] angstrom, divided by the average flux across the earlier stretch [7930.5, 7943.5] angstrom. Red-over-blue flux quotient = 1.02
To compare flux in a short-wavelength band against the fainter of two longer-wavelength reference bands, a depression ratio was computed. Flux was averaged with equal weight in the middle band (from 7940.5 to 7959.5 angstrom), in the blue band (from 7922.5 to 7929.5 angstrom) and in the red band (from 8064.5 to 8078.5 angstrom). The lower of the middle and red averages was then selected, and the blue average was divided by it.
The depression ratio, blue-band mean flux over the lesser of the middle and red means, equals 1.01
